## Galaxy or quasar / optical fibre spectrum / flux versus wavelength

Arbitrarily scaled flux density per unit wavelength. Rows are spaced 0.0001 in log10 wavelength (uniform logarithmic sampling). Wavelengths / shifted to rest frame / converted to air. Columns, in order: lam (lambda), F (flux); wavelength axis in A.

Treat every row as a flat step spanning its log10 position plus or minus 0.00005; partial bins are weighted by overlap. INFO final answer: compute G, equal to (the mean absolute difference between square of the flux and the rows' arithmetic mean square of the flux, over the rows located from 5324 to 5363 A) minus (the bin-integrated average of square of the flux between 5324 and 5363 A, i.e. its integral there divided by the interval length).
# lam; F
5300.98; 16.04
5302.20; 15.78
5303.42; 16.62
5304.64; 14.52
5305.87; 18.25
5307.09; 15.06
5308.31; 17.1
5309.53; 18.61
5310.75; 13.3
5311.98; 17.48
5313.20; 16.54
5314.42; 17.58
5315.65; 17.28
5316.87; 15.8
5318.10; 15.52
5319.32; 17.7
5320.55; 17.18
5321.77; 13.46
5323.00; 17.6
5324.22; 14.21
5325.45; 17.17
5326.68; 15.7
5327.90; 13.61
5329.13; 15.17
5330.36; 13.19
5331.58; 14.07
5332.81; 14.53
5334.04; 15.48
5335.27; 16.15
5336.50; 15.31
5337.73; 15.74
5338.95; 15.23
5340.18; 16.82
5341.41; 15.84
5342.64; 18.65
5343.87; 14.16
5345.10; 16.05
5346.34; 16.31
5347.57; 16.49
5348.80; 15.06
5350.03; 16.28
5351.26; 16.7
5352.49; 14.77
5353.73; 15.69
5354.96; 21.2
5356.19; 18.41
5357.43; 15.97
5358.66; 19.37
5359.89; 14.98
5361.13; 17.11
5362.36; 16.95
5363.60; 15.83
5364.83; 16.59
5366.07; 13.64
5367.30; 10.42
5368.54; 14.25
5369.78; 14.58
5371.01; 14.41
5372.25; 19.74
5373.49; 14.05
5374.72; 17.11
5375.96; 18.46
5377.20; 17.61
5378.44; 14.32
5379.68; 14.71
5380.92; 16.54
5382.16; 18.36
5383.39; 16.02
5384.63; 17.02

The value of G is -220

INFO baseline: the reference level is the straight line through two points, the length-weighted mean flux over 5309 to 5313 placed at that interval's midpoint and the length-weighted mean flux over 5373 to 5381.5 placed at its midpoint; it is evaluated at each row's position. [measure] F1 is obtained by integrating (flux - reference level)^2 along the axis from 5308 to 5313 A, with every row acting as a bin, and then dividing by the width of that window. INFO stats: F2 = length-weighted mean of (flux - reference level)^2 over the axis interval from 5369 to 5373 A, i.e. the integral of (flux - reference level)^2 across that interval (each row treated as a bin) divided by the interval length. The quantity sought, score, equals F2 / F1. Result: 1.5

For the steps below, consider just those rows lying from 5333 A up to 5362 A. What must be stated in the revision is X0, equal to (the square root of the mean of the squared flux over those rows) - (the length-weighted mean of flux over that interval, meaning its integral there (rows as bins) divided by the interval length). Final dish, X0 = 0.098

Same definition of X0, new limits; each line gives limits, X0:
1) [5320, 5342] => 0.055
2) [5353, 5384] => 0.163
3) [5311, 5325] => 0.138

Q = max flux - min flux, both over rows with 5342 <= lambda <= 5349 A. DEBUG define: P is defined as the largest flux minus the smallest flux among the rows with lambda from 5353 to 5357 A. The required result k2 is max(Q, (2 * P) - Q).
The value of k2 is 7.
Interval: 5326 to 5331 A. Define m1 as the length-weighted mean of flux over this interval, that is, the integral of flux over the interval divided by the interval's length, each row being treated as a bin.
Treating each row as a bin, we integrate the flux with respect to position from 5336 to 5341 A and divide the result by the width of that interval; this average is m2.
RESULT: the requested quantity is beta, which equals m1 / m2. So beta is 0.91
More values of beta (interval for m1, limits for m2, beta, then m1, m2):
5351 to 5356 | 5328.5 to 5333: 1.21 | 17.2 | 14.2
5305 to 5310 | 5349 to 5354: 1.08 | 17.1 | 15.8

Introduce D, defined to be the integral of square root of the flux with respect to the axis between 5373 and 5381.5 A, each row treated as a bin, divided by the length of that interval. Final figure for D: 4.01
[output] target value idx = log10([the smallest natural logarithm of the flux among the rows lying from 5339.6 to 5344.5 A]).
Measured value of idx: 0.423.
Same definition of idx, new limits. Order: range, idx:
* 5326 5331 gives 0.412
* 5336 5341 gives 0.435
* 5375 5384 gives 0.425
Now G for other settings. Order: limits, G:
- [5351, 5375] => -204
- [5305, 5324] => -233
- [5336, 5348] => -233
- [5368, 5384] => -211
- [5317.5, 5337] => -202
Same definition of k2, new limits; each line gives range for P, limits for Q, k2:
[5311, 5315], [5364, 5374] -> 9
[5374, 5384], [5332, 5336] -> 7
